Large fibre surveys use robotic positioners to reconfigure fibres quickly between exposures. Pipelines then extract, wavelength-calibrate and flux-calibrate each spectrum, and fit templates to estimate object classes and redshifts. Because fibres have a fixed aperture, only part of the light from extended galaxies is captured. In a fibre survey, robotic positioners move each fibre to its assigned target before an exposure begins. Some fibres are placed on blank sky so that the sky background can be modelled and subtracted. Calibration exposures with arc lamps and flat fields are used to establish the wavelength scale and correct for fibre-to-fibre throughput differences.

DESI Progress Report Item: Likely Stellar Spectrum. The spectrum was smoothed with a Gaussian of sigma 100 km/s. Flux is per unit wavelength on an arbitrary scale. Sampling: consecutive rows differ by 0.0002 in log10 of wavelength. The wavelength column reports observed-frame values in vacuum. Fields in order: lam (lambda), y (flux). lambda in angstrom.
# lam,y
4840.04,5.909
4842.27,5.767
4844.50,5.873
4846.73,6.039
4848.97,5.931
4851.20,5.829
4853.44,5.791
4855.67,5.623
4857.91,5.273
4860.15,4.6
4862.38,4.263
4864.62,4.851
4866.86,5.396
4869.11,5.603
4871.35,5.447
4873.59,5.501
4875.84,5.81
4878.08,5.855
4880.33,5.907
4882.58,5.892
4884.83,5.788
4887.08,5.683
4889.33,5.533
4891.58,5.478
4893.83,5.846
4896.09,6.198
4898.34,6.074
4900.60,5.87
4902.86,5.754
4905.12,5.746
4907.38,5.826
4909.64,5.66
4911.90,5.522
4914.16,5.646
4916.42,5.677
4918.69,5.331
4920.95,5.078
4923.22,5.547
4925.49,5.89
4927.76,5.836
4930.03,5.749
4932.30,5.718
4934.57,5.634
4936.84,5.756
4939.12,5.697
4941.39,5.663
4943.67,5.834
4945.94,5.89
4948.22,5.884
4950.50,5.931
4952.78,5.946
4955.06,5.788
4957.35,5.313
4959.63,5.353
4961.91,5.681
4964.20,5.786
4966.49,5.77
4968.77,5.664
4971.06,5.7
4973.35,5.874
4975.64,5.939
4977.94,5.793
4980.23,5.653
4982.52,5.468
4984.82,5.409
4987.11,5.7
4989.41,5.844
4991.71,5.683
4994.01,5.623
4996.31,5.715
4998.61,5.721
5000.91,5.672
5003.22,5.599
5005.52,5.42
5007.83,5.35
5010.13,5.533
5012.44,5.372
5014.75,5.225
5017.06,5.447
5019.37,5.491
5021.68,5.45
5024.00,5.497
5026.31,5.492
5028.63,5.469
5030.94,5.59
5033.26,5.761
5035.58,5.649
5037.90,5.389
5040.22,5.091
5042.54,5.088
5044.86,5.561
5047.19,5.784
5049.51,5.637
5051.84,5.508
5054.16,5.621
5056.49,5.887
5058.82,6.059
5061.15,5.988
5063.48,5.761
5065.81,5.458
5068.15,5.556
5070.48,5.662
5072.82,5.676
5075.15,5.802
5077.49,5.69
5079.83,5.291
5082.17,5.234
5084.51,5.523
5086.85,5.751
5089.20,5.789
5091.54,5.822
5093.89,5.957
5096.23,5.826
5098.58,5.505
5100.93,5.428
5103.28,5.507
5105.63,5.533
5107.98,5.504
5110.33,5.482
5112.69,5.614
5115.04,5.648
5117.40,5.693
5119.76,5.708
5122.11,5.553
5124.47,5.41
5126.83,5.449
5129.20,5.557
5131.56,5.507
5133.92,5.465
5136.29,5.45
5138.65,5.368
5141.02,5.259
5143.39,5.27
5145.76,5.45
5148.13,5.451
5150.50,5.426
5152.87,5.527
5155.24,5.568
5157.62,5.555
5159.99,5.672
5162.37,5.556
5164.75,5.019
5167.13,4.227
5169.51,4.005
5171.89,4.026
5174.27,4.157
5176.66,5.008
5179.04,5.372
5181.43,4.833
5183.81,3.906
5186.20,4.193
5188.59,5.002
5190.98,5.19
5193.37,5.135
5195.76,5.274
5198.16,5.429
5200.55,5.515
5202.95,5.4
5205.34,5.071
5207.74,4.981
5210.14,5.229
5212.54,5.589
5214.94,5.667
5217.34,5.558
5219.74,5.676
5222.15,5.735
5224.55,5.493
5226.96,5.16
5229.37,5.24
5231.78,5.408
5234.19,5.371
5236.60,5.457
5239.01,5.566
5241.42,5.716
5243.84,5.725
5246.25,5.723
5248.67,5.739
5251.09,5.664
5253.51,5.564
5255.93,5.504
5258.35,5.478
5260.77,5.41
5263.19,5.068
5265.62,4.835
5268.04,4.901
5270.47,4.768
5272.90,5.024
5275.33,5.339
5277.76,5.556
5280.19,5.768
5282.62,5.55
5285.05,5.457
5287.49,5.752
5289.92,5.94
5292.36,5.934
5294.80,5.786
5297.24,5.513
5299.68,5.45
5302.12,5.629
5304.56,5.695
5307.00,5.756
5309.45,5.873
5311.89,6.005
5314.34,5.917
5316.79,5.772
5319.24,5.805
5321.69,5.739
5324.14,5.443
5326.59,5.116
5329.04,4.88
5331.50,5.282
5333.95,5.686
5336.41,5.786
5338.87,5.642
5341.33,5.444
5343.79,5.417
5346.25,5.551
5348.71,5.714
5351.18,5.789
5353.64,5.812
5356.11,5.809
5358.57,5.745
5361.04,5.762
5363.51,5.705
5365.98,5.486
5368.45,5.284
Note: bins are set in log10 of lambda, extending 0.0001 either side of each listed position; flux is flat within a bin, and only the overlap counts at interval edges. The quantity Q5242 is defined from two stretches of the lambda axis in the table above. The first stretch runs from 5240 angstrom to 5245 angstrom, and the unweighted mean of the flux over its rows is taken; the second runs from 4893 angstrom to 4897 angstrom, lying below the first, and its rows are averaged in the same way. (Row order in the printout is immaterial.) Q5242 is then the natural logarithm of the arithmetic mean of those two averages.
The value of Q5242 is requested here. 1.77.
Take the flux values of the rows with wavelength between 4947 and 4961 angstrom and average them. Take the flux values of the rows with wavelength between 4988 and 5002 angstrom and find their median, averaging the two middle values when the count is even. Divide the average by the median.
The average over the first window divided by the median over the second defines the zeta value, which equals 1.00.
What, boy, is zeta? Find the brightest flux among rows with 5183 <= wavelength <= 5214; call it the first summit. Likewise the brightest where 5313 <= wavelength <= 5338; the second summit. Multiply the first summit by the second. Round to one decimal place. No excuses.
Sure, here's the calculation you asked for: 33.1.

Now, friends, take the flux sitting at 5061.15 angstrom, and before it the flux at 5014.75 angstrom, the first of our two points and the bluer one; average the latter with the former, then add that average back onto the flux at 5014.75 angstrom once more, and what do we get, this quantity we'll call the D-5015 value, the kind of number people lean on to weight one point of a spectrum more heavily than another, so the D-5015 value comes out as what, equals 10.83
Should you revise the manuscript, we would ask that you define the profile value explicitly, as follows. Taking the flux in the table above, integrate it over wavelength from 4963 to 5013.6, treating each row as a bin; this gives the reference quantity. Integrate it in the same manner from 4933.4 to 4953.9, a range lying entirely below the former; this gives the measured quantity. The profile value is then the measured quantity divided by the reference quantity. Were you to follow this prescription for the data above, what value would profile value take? 0.42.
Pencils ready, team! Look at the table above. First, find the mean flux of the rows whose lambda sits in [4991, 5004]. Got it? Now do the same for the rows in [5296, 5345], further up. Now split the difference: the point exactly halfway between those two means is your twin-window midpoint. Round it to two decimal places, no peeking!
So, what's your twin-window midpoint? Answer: 5.63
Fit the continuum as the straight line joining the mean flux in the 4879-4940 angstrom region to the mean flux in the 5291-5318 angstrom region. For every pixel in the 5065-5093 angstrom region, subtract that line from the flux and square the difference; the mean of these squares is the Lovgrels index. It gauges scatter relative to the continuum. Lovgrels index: 0.052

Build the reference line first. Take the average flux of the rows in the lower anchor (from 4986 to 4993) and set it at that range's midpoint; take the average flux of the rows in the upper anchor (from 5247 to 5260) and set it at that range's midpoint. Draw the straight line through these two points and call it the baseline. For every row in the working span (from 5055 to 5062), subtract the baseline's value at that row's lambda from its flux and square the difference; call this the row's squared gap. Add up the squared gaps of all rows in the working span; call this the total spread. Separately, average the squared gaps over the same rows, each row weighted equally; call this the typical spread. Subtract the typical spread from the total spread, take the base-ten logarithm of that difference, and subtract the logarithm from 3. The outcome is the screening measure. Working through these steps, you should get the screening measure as 3.8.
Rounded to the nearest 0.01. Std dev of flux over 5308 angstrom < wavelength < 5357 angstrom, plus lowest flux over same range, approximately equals 5.16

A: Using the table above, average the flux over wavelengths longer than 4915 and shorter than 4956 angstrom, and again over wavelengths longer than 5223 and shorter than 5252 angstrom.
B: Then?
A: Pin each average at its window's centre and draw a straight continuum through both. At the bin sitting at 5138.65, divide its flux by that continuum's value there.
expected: 0.96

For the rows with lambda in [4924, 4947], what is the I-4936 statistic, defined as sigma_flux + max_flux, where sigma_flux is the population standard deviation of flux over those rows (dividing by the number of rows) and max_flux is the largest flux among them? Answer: 6.0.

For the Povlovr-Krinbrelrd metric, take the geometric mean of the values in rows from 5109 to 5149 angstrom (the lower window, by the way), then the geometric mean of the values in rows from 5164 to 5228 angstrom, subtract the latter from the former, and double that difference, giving 0.98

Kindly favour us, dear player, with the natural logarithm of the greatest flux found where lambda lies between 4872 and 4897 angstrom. 1.82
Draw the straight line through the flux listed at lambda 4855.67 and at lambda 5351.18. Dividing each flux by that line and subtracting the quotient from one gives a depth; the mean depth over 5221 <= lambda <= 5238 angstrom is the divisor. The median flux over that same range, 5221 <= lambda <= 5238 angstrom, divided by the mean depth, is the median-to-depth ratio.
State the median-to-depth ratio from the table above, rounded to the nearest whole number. 92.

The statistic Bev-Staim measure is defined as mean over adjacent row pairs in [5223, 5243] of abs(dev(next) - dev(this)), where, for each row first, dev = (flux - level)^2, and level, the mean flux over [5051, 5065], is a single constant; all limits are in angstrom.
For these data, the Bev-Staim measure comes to 0.11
